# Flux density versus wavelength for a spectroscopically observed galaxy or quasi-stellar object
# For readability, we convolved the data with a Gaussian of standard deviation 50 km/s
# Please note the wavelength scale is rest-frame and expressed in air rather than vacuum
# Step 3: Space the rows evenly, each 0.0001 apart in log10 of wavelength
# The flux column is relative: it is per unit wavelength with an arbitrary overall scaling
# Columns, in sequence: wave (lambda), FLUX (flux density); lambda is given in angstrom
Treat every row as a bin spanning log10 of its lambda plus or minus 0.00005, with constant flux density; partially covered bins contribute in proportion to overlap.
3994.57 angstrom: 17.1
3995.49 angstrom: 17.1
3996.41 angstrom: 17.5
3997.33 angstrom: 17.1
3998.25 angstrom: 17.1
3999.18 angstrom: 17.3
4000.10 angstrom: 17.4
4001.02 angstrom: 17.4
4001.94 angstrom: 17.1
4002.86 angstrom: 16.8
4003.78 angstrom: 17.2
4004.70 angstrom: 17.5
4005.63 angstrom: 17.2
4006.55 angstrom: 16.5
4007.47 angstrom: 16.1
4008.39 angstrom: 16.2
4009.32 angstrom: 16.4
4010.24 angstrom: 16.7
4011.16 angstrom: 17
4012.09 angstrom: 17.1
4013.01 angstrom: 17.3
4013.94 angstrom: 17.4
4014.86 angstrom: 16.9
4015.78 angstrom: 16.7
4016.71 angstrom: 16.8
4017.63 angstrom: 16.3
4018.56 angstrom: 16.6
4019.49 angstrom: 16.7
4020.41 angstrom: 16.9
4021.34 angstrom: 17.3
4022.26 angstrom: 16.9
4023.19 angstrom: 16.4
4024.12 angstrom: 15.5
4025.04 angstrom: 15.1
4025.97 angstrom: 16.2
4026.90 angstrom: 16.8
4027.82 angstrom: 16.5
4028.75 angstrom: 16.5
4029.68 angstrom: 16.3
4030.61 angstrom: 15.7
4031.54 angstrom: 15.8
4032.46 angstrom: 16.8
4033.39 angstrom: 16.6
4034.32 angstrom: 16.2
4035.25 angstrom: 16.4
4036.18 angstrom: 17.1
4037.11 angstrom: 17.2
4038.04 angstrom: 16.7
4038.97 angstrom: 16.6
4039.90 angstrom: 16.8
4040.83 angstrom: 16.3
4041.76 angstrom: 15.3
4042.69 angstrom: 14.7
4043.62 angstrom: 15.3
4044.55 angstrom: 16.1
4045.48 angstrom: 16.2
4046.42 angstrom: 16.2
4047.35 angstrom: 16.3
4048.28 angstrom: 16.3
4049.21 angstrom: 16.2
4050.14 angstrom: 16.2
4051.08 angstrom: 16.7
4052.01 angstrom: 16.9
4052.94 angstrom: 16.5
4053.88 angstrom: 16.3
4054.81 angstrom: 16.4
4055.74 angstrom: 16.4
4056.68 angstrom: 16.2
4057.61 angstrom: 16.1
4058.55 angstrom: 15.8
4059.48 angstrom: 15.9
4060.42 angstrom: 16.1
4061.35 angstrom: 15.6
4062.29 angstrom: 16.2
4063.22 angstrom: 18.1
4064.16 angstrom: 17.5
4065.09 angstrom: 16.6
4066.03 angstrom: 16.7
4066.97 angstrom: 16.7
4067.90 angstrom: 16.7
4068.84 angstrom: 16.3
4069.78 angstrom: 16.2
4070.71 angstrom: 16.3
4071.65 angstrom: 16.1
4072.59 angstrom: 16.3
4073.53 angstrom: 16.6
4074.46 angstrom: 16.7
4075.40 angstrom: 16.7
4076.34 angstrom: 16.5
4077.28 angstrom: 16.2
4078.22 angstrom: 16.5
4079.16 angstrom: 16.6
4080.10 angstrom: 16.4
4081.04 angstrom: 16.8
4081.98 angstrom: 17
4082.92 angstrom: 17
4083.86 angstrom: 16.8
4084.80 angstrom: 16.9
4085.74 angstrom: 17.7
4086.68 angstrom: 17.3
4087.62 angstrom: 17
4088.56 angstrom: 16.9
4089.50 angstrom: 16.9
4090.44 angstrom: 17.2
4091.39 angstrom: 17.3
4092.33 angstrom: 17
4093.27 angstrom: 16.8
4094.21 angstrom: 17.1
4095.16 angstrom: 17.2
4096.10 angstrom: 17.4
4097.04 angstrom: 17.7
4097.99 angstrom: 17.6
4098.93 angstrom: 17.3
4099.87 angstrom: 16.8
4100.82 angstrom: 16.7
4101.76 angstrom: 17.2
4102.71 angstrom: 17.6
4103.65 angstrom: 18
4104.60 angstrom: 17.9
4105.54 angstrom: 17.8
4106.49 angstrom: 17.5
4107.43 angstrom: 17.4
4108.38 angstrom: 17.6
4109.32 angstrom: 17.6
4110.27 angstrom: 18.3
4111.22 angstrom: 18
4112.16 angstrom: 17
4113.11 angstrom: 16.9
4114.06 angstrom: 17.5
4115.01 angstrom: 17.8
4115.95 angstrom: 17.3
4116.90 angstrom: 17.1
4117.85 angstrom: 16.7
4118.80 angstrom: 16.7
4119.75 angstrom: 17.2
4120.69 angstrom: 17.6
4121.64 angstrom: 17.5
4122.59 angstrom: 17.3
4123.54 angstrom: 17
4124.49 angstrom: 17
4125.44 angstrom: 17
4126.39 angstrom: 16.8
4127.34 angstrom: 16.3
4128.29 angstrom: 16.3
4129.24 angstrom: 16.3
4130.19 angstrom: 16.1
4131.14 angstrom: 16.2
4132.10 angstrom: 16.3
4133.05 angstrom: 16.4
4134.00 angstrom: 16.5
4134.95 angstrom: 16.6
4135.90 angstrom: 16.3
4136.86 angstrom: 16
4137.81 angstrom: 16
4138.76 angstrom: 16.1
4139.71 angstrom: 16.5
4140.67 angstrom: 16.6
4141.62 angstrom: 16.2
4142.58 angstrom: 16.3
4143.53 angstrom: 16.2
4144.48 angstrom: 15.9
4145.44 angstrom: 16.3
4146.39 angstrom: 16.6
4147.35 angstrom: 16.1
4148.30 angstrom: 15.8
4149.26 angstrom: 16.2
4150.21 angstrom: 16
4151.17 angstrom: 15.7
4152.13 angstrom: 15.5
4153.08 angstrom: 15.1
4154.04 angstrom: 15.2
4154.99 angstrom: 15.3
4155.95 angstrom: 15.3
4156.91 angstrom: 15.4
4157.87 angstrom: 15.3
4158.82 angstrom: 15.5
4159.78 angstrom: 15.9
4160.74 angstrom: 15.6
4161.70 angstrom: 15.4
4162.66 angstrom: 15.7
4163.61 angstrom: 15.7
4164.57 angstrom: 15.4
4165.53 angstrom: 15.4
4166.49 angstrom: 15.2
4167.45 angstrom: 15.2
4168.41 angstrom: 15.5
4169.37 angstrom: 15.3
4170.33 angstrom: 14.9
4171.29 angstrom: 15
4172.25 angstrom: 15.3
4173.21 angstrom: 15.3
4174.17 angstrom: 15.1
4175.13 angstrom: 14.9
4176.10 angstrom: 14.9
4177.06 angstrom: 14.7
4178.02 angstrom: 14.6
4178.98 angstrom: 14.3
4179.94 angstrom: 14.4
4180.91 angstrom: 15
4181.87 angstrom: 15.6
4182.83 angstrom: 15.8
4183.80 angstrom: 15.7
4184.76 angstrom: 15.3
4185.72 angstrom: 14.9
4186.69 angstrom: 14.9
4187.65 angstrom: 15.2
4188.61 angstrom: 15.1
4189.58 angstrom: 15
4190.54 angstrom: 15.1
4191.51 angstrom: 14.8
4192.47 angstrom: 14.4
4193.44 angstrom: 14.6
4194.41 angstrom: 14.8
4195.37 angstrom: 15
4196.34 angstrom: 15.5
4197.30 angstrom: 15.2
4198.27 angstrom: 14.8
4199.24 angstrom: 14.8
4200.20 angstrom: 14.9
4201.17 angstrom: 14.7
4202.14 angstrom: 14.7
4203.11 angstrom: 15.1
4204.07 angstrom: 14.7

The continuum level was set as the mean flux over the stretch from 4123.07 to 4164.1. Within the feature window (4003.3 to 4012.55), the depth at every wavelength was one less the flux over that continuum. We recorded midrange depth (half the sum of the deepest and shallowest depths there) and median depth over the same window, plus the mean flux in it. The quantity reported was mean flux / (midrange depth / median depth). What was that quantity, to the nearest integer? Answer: 18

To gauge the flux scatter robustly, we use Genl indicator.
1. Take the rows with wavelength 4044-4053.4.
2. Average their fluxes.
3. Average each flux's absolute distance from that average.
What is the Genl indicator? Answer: 0.20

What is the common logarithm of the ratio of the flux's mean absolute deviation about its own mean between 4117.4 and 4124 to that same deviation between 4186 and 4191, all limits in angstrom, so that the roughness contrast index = 0.52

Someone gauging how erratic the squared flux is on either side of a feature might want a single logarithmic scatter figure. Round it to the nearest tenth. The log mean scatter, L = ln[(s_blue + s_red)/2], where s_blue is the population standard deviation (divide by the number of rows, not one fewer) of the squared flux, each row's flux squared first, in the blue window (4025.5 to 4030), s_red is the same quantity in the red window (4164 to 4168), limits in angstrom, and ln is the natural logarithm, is 1.6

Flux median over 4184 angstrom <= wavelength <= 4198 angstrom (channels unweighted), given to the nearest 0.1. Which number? 15.0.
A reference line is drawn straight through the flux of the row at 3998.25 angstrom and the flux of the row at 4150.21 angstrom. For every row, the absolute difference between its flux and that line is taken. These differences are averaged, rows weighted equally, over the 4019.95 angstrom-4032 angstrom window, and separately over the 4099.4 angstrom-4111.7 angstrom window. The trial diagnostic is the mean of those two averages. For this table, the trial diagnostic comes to 1.0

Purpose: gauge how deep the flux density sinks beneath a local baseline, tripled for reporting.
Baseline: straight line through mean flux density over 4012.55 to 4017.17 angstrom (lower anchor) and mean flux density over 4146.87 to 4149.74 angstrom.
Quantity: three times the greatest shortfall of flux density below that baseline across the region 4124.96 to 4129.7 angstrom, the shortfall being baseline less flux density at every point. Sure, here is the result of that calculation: -0.3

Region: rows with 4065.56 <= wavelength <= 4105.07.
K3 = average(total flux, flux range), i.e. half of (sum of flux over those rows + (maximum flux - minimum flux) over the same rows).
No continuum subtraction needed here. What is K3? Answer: 356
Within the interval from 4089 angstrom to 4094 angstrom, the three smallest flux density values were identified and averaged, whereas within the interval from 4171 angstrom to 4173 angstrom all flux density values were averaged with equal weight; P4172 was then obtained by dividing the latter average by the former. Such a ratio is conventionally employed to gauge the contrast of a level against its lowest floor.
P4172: 0.90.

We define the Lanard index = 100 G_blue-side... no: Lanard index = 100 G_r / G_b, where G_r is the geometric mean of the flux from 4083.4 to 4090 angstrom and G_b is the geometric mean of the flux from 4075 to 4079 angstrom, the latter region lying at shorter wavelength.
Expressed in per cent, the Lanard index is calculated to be 104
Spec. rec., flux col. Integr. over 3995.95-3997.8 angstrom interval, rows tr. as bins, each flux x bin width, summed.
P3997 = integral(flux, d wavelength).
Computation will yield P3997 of 32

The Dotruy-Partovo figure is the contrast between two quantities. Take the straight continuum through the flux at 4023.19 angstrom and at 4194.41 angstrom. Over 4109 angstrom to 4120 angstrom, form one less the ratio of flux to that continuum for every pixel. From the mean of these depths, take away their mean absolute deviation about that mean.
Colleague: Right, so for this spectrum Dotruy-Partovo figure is -0.141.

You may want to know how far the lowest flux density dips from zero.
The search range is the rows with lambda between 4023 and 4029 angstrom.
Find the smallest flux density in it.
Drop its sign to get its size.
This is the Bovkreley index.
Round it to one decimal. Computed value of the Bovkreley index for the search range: 15.1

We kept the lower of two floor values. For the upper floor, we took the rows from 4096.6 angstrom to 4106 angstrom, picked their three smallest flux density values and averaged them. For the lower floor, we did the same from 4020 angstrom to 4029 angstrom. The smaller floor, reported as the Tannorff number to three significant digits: 15.6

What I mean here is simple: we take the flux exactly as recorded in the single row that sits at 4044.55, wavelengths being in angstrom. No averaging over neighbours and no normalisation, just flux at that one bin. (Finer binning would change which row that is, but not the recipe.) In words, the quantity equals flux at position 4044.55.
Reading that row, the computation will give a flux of 16.1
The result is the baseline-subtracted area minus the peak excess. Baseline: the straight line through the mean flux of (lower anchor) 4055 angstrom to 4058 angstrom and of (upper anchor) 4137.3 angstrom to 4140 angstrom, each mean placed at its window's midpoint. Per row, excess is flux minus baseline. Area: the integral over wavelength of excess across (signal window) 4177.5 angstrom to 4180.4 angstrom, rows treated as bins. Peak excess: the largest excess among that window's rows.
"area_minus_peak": -3.5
